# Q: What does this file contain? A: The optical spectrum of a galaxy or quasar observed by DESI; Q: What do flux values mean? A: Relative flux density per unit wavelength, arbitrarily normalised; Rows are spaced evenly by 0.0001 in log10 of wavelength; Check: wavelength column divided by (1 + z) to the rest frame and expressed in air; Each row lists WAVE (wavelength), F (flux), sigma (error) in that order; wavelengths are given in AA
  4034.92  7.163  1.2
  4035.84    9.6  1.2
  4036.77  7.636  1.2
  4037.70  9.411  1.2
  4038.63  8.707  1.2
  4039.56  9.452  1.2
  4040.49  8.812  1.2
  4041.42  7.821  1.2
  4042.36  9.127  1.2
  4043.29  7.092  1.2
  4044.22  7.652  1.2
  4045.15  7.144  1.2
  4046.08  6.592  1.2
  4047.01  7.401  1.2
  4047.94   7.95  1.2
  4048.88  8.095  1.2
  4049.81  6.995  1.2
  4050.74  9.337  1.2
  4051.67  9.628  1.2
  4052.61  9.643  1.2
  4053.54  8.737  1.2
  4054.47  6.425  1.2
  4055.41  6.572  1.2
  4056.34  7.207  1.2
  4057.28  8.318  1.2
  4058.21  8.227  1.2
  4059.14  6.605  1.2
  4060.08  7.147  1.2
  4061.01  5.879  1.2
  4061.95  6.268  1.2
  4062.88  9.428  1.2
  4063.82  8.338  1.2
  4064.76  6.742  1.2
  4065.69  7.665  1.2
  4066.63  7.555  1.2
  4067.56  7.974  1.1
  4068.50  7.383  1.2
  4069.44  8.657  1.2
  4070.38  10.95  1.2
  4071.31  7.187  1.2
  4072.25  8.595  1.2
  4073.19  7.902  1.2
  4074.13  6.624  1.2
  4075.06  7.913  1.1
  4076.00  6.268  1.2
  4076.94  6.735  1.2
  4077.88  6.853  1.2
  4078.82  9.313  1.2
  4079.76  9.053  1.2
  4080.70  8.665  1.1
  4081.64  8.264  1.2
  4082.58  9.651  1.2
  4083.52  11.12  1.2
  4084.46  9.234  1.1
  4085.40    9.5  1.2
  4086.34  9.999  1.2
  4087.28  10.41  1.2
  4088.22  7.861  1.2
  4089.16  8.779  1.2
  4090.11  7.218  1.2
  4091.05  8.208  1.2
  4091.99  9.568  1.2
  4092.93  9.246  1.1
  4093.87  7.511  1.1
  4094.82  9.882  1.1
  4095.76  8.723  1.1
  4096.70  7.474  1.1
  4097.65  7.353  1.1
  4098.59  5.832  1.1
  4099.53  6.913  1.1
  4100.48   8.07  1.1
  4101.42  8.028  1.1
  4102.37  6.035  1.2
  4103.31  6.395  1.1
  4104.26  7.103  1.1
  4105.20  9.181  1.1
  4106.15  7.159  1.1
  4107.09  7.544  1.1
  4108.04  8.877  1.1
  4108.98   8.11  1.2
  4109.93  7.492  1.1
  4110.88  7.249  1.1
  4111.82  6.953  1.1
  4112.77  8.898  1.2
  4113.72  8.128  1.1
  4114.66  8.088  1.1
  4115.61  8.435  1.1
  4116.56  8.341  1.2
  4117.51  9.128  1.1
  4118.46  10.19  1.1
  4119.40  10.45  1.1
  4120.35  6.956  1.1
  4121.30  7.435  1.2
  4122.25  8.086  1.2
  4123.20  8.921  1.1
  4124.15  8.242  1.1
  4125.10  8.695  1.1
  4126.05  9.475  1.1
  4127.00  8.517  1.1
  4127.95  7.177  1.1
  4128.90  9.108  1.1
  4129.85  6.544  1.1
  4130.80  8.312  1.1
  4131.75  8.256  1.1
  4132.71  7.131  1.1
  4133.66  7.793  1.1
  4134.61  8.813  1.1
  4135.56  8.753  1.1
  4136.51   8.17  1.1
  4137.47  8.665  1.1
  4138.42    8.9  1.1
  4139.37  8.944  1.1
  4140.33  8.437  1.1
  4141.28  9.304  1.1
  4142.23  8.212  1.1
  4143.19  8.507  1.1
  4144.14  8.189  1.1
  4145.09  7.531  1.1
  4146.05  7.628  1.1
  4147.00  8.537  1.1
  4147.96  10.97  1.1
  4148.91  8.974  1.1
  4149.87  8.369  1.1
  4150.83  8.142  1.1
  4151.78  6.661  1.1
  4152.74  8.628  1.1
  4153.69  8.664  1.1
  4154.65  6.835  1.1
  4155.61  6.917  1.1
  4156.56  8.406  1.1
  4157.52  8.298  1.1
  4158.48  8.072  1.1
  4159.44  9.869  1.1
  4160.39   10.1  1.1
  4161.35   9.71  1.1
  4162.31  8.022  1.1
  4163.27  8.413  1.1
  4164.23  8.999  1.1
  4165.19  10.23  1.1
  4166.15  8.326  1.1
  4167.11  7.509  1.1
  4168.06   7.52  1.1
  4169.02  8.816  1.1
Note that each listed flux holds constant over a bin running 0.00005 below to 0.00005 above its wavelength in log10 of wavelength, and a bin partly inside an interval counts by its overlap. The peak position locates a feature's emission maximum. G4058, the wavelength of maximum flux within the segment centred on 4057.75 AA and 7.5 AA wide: 4057.28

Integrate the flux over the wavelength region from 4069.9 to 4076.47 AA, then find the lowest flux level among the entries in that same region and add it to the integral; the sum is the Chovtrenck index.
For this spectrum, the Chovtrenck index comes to 58.3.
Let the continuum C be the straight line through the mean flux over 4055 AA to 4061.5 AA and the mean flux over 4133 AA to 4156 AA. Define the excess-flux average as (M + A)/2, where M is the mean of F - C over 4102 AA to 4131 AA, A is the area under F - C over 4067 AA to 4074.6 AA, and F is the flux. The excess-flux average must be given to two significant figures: 3.2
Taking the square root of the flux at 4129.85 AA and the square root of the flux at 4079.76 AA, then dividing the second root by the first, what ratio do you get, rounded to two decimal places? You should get 1.18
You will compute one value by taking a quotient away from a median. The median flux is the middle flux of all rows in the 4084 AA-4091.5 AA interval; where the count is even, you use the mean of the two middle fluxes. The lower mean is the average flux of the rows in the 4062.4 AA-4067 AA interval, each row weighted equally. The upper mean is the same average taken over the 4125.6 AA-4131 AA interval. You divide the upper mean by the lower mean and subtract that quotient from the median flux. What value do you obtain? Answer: 7.98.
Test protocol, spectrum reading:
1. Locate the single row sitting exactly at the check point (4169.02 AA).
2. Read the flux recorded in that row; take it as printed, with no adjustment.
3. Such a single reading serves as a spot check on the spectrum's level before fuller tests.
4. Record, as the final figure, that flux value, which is 8.816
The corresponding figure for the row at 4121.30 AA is 7.435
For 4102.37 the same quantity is 6.035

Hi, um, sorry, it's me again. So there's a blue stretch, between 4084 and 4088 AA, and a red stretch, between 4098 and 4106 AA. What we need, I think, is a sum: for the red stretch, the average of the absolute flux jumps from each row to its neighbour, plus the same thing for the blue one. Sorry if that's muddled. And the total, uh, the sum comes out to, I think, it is 1.45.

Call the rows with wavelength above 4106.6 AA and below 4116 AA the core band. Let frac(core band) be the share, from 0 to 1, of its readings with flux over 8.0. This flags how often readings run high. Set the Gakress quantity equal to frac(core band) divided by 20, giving 0.0300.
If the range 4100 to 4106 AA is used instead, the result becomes 0.0250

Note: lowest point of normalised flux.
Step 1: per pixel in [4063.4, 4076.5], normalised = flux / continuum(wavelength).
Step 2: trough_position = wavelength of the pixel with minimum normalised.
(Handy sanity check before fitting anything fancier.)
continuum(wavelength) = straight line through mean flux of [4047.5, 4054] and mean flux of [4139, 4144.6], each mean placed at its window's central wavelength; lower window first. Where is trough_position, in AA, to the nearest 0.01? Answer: 4076.00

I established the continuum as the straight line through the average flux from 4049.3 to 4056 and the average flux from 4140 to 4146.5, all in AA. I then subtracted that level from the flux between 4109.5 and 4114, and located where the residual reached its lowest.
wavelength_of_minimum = 4111.82 AA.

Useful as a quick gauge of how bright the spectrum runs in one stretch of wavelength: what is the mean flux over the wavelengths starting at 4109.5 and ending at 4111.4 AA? 7.4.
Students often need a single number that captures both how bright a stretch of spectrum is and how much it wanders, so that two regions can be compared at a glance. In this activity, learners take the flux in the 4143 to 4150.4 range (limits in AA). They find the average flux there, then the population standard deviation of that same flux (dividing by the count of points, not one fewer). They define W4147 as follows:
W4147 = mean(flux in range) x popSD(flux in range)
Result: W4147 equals 8.6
